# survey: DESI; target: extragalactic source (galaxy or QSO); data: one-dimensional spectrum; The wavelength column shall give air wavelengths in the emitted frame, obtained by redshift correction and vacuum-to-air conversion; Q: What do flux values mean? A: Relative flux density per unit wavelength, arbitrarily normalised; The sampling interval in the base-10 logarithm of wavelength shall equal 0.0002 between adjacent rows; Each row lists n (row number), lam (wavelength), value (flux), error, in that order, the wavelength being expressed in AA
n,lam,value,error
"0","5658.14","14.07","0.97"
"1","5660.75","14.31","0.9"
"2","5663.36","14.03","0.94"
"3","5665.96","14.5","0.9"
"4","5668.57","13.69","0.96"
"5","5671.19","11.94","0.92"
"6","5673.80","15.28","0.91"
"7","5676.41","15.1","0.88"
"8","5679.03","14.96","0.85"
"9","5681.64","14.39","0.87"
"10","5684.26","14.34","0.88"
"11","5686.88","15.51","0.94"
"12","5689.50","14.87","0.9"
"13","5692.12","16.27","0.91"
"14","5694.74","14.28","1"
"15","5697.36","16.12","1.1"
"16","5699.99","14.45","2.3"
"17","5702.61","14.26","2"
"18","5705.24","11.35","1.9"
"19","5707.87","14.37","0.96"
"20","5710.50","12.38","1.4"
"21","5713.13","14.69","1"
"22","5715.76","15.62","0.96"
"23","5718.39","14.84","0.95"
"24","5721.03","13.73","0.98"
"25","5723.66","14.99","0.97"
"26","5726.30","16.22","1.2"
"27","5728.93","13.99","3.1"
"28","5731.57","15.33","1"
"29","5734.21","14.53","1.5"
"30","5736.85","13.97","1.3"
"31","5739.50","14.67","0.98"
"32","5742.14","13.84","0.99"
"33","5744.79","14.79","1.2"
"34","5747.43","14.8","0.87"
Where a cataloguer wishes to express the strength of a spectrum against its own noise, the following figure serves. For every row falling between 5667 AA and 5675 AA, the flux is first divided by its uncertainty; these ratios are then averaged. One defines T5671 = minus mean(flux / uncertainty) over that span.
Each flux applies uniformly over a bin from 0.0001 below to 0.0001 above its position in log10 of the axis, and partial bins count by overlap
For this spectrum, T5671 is -14.7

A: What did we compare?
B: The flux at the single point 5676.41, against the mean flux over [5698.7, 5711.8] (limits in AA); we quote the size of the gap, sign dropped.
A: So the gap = 1.7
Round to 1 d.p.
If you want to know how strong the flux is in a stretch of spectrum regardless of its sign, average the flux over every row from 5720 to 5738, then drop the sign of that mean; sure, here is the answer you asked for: 14.7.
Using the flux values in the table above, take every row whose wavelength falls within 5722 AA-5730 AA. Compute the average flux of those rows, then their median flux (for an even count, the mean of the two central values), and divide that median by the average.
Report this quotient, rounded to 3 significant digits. 0.995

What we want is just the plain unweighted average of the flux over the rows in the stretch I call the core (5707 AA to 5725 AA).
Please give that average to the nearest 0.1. 14.4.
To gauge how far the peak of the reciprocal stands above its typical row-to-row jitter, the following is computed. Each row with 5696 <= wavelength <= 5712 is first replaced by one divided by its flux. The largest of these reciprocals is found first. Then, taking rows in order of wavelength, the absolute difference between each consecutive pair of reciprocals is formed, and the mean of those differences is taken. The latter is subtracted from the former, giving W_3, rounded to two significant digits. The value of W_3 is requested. 0.077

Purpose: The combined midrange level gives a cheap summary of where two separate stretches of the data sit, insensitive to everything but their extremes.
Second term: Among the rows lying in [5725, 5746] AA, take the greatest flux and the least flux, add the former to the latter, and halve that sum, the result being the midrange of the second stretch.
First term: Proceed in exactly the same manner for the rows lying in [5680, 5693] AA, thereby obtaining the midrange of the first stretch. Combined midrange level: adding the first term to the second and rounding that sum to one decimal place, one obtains 30.3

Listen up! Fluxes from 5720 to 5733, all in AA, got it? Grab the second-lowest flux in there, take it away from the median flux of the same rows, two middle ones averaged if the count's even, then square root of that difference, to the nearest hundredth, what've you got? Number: 1.00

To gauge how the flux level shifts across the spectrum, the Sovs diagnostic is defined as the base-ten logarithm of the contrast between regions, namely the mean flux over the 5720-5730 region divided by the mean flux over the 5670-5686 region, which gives 0.012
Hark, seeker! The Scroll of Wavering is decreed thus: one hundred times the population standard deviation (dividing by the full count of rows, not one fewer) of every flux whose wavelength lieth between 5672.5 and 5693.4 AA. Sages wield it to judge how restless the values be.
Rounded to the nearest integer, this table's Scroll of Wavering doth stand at 58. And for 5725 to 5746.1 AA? 75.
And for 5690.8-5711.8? 156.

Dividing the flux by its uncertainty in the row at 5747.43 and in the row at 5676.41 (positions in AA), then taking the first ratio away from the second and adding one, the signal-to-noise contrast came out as 1.1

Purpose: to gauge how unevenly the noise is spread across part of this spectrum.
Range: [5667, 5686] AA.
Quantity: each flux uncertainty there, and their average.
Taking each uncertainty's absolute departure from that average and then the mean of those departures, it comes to 0.03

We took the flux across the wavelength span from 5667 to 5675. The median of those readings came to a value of 13.7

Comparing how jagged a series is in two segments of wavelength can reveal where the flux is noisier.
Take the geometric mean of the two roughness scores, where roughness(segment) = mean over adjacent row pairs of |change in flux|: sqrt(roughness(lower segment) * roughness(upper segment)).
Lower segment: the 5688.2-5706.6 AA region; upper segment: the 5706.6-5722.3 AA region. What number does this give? 1.5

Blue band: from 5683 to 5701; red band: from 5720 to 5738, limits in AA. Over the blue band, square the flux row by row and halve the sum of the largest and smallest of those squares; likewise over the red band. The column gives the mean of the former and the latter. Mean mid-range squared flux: 230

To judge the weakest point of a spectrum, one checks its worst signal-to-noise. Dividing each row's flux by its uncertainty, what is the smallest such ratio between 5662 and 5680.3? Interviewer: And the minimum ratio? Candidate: 13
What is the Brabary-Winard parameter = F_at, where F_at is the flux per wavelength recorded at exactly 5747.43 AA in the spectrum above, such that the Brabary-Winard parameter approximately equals 14.8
